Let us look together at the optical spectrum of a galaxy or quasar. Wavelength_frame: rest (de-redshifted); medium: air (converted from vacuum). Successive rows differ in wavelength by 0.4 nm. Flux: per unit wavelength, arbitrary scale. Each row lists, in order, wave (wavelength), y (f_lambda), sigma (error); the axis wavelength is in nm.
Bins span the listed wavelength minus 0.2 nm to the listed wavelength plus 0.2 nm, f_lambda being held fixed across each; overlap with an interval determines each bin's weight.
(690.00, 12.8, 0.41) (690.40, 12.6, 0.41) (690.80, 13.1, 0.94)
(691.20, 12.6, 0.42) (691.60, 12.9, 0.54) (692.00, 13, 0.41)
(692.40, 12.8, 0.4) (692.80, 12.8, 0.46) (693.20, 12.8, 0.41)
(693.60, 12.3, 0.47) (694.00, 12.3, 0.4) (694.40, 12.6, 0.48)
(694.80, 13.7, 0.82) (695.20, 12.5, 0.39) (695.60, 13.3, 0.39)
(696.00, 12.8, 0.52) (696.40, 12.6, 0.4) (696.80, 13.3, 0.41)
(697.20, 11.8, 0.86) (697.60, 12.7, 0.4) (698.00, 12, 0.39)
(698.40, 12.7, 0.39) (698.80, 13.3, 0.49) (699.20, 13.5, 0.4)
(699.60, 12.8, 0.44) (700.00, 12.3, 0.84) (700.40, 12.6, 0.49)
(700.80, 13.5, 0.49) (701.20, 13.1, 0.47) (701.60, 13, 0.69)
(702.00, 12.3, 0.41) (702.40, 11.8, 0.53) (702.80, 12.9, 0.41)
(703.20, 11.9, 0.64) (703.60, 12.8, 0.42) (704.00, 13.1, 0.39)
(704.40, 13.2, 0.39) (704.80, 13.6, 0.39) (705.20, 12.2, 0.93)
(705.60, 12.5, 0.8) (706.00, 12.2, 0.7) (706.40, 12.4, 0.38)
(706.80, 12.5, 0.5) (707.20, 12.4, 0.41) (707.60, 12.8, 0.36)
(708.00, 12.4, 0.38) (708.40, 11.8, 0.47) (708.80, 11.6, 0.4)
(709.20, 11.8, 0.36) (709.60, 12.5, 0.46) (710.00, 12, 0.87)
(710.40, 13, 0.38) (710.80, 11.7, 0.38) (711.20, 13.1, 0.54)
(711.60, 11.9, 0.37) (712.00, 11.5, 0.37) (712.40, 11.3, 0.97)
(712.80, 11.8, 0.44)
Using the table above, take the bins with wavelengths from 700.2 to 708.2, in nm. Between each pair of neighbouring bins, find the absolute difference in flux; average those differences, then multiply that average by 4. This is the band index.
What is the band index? 2.02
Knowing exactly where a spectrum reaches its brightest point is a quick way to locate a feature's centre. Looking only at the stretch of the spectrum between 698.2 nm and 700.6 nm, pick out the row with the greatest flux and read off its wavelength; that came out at 699.20 nm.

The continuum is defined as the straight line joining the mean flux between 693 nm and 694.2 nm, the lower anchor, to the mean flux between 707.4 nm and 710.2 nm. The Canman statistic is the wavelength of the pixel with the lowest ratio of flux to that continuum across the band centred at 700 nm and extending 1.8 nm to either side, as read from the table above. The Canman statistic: 700.00 nm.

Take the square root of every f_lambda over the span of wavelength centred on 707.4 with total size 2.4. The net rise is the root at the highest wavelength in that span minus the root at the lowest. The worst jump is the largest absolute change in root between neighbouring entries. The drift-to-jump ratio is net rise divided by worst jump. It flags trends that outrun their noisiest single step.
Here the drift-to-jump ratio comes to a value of -1.0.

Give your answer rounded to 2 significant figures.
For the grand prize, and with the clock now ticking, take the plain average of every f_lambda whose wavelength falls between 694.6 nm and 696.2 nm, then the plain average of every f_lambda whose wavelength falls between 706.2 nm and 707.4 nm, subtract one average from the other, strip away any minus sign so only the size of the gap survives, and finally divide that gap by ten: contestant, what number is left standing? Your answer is 0.064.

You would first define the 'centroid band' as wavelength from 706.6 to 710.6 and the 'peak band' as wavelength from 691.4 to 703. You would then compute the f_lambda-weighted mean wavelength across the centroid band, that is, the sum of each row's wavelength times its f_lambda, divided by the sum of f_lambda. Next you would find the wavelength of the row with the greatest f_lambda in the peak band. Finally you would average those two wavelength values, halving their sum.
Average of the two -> 701.70 nm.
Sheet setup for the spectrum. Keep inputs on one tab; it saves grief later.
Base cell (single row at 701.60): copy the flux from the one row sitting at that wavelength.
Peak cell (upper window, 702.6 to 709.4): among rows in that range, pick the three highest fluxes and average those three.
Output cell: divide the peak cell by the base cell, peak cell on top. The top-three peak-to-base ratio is 1.02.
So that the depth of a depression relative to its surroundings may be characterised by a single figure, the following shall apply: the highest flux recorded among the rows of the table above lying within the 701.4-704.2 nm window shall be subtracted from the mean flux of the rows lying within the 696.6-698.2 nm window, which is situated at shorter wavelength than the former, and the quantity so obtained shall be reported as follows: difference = -0.65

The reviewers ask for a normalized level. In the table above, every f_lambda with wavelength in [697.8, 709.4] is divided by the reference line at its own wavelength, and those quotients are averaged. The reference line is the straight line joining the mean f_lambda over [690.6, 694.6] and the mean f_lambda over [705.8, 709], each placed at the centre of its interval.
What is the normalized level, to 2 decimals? 1.02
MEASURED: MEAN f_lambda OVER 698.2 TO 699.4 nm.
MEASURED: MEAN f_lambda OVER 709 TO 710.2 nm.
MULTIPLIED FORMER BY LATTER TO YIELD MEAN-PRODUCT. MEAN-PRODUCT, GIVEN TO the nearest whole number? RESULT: 159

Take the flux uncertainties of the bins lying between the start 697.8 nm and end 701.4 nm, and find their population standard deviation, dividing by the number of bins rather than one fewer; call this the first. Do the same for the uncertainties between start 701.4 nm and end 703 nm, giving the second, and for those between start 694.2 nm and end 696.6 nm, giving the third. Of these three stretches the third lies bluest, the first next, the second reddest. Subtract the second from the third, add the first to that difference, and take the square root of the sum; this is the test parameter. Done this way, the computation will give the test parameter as 0.41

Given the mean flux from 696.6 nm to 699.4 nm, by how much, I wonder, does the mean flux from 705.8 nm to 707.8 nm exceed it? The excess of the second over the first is -0.30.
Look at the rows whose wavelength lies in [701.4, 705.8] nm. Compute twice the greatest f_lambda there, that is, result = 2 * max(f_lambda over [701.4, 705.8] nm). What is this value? 27.20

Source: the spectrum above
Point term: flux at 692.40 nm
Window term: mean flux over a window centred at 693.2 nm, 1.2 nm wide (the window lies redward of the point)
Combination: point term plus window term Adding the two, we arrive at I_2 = 25.4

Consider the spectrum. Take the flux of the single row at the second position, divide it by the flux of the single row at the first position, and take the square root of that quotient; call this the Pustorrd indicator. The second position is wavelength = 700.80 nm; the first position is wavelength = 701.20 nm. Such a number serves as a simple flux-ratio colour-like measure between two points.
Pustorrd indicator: 1.02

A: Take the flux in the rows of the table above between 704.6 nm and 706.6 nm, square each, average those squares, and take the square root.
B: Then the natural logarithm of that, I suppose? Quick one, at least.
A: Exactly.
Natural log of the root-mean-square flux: 2.53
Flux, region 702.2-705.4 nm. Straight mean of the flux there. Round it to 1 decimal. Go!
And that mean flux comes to 12.7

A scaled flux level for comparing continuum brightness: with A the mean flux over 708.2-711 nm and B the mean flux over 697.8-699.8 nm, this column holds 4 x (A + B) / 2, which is 49.8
